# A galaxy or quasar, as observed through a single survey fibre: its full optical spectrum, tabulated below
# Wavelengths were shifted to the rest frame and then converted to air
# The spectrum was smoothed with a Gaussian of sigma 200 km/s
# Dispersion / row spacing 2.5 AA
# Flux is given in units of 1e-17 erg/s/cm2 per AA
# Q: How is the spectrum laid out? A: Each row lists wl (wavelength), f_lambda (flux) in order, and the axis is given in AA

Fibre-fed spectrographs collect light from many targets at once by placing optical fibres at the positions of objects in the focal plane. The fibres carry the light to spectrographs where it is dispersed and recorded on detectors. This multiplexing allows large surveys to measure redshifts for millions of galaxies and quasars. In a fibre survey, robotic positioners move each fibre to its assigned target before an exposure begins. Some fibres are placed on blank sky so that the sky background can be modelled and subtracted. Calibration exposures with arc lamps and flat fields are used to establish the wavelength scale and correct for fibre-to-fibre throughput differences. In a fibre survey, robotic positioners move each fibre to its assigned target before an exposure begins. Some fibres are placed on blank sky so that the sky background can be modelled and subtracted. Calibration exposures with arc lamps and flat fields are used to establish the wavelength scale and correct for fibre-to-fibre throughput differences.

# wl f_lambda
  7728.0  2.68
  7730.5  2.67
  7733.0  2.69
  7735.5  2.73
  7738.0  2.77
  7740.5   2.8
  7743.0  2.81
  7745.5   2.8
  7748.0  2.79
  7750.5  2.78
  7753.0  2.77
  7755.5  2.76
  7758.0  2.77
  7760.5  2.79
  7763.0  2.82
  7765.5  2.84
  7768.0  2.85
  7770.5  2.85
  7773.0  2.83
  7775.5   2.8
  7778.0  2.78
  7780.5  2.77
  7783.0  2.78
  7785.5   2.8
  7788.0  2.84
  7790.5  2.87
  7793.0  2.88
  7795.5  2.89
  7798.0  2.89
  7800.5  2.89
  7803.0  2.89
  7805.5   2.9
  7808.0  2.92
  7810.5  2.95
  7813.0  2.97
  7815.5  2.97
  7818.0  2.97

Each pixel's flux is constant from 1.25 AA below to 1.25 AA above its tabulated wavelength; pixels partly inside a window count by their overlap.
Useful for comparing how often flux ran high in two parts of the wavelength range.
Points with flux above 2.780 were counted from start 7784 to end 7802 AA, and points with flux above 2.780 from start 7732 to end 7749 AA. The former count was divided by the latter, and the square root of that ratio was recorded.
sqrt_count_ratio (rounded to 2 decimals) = 1.32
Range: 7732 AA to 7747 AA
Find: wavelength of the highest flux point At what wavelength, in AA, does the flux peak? 7743.0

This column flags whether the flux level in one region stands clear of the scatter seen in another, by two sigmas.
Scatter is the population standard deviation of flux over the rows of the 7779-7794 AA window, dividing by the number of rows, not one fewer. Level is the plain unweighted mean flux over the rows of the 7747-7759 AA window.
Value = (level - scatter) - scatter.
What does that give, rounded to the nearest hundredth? 2.69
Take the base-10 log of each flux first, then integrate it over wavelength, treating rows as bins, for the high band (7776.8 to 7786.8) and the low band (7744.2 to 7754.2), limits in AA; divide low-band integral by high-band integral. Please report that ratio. 1.00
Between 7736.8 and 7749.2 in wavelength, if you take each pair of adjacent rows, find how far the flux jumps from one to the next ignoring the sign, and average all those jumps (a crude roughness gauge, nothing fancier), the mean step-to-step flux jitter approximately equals 0.0150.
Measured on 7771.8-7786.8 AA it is 0.0180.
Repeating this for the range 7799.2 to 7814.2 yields 0.0160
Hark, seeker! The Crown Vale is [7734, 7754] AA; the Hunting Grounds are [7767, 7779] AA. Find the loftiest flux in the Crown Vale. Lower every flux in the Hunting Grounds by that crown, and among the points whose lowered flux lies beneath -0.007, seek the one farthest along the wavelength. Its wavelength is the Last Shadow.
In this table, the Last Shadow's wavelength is 7778.0 AA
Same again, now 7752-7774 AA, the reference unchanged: 7760.5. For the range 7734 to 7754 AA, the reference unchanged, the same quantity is 7753.0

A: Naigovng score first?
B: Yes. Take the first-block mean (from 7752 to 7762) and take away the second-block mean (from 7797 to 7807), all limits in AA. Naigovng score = -0.120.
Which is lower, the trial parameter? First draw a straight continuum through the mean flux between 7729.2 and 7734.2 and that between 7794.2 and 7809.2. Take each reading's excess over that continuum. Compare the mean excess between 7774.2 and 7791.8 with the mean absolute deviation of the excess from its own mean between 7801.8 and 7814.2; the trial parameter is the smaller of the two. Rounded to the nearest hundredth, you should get -0.03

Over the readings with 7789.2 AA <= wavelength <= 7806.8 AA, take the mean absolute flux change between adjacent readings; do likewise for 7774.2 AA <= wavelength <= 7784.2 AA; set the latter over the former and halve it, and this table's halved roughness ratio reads 1.3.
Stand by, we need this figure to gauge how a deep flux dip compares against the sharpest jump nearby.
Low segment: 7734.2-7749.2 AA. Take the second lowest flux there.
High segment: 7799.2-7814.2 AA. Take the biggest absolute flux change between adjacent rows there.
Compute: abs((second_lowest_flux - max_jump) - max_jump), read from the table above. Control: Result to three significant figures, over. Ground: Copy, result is 2.71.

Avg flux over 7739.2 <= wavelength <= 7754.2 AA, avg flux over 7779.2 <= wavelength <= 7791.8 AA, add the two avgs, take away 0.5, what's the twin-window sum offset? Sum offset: 5.10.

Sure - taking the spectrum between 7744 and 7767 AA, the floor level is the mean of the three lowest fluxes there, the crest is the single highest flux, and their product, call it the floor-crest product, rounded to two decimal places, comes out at 7.86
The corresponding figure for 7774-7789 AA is 7.89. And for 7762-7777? 8.03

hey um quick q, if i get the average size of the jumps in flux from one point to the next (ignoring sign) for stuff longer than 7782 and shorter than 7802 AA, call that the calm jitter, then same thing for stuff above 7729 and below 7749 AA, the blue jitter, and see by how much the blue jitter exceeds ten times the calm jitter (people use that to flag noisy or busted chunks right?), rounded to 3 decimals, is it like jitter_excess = -0.134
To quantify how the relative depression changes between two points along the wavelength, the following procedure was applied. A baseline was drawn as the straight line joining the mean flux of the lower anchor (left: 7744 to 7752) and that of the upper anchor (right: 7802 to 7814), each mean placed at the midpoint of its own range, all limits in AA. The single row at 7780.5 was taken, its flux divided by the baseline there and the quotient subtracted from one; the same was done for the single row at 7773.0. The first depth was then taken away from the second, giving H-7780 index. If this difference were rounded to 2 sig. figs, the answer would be -0.027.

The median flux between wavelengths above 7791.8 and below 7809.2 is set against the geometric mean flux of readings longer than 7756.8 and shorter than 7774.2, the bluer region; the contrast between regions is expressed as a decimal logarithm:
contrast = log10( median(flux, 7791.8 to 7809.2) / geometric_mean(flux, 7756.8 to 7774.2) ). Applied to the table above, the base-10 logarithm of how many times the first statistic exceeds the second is 0.0105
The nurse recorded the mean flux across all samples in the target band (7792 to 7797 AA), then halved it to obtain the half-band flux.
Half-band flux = 1.44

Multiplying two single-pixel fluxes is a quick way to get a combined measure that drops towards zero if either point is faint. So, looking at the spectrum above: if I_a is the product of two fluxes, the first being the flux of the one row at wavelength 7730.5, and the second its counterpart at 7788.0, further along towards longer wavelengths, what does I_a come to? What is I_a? 7.58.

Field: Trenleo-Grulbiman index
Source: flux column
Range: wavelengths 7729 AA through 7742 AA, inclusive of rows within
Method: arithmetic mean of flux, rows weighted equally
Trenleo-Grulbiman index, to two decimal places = 2.73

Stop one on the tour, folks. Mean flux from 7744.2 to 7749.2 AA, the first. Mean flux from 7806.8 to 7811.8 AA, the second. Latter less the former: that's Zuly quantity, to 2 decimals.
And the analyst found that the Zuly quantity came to 0.14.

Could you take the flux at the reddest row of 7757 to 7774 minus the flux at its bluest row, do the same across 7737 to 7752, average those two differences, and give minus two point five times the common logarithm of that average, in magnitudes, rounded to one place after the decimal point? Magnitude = 3.6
